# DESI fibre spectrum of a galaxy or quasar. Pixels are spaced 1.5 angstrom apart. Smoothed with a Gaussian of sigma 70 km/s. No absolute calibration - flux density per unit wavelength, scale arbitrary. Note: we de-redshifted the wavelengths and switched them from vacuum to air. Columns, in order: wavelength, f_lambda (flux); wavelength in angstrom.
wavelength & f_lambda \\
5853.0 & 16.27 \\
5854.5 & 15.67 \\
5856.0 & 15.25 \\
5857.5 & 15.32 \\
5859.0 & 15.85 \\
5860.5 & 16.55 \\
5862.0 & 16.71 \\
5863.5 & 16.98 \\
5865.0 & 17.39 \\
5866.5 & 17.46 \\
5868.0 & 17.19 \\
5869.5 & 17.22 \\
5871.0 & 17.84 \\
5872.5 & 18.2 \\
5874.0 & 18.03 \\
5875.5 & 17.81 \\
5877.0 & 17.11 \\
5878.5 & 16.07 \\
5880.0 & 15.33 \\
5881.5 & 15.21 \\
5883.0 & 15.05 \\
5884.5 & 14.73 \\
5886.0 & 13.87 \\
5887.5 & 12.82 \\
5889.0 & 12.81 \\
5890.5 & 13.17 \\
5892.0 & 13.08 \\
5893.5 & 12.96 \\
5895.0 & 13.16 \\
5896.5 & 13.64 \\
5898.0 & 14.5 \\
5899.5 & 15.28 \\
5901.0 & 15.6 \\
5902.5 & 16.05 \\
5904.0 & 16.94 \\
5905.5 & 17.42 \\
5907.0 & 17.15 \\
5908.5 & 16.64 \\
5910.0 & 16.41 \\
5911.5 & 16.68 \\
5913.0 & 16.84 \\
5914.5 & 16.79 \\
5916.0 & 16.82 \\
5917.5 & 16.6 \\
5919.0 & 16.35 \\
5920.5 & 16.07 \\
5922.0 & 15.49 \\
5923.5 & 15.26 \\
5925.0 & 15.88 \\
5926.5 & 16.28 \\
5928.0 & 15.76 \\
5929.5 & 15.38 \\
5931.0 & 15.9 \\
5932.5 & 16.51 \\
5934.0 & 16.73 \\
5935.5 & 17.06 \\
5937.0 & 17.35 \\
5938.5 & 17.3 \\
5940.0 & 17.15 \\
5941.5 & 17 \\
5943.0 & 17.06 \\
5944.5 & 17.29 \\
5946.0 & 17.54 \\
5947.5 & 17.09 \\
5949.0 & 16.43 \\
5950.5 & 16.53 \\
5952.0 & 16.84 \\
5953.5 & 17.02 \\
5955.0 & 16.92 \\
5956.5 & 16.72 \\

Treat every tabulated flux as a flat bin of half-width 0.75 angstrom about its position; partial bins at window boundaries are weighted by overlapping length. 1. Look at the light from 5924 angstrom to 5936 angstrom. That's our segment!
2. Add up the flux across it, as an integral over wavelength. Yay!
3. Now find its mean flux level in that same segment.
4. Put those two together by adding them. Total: 210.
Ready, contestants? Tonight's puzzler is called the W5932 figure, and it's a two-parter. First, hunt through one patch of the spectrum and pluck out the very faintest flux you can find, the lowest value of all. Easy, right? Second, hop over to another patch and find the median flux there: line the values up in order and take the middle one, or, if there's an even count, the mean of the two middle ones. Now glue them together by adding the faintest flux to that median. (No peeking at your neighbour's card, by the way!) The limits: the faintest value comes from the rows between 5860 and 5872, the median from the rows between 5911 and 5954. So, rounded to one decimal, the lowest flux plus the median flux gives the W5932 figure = 33.3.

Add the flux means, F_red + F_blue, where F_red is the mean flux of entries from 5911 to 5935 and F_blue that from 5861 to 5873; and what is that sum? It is 33.6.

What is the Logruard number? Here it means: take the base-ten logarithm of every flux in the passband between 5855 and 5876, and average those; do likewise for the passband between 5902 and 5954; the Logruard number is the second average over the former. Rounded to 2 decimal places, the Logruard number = 0.99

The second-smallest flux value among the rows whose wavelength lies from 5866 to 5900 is 12.82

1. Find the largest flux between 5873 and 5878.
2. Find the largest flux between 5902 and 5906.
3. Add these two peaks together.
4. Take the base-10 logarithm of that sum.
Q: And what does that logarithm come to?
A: 1.550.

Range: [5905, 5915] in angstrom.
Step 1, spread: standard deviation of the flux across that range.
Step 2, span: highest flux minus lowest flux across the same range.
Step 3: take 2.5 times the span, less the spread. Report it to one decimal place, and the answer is 2.2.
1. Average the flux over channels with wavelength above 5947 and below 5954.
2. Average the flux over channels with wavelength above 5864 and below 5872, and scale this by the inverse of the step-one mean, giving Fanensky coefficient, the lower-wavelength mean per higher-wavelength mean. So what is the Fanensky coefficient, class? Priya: 1.04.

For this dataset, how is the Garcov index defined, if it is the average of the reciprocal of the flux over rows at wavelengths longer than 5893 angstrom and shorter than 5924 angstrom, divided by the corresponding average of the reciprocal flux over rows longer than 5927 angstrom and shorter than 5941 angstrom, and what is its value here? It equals 1.05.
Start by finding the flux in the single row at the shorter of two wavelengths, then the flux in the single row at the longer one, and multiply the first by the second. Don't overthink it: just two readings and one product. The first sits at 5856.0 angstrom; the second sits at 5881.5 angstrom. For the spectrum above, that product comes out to 232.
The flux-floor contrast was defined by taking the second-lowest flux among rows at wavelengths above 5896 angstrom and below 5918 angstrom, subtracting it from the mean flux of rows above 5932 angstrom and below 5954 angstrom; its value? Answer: 2.5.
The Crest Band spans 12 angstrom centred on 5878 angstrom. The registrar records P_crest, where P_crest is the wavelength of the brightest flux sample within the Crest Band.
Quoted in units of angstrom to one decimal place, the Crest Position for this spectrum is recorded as 5872.5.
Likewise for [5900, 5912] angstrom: 5905.5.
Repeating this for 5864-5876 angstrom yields 5872.5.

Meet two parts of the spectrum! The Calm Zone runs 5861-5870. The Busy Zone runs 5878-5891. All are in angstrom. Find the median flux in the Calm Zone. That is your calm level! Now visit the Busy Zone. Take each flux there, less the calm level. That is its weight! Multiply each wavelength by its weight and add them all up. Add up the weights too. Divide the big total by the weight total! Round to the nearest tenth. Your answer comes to 5886.0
